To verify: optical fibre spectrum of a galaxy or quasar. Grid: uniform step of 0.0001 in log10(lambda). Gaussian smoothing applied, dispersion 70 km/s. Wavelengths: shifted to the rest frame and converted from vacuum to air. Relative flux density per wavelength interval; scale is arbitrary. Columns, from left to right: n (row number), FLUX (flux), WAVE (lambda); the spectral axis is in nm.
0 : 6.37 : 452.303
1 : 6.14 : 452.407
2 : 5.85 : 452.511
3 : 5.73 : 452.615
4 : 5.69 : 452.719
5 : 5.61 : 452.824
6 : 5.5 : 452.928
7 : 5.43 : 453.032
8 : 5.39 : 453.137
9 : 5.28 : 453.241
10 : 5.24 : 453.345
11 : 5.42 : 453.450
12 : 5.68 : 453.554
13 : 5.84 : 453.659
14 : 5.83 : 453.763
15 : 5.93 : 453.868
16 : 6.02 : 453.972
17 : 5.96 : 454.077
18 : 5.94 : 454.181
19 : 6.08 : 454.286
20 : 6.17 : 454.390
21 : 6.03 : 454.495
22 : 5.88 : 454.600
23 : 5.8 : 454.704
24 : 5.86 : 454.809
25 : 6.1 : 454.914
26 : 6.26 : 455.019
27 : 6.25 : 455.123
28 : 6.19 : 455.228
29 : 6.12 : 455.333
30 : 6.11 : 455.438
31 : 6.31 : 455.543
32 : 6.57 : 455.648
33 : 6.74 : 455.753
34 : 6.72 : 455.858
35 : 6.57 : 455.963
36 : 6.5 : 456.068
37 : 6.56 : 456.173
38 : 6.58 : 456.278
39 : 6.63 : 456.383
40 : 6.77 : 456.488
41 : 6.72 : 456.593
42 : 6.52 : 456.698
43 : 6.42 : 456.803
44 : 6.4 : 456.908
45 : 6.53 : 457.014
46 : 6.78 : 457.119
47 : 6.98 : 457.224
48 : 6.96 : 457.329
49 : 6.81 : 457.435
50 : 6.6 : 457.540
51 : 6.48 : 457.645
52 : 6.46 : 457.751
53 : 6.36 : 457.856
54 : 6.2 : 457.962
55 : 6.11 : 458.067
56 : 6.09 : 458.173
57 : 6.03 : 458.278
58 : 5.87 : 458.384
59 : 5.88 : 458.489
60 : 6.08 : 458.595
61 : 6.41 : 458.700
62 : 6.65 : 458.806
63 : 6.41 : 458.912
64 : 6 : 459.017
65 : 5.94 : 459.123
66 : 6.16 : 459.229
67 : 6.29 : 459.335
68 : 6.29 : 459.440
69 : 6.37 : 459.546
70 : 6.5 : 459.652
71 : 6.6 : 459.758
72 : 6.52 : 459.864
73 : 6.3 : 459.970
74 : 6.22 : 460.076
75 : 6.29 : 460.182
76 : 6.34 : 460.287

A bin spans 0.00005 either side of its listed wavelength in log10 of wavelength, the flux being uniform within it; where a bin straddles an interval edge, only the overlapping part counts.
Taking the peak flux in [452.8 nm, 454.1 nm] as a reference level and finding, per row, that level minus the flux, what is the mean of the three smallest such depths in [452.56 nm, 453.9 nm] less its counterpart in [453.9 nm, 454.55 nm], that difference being 0.2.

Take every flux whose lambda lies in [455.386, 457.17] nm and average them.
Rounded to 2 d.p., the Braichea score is 6.55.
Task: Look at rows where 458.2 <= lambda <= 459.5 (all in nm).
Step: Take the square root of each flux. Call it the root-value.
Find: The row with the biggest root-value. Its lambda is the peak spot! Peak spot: 458.806 nm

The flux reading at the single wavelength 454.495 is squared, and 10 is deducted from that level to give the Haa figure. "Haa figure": 26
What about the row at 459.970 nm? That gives 30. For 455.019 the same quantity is 29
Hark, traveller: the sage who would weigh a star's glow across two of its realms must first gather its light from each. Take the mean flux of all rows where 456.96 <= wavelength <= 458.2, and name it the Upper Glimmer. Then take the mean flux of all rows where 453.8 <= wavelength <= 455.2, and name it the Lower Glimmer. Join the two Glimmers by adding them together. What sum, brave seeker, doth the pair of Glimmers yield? 12.6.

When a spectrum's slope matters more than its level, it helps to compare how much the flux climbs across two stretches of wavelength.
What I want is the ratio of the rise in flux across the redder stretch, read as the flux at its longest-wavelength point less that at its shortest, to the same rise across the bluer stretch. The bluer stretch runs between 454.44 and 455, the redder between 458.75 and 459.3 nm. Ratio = -7.0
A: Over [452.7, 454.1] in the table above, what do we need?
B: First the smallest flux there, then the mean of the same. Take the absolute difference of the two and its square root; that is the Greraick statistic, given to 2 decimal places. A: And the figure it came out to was 0.62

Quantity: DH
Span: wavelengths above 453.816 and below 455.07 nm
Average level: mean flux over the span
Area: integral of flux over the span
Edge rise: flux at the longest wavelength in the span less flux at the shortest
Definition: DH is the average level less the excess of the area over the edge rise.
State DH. -1.2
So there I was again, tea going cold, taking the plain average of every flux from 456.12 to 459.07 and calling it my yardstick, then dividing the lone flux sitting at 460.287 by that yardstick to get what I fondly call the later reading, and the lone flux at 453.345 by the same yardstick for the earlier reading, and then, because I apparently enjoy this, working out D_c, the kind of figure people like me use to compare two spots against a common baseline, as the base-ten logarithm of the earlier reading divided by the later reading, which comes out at -0.083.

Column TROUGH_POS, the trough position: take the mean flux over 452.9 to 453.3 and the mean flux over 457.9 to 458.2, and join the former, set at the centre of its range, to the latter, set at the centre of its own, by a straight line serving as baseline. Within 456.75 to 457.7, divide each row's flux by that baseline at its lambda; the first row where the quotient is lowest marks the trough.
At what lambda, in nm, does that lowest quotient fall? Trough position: 457.645 nm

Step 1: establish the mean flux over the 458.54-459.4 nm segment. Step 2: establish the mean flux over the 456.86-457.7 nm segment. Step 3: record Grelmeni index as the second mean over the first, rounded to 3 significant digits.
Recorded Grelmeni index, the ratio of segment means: 1.07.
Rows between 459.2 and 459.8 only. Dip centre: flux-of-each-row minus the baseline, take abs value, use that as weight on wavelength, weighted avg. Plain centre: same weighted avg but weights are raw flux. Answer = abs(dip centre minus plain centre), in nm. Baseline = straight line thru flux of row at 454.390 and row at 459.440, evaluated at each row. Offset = 0.11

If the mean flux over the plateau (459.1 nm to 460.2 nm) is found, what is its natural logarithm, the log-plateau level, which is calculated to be 1.84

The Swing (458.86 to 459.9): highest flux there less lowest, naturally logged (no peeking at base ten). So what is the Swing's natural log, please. -0.4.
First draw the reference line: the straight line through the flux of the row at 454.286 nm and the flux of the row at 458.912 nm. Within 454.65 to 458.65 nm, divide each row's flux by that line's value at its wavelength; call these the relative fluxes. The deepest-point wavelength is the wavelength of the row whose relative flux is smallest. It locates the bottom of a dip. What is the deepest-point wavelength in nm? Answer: 458.384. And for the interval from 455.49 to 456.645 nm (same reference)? 455.543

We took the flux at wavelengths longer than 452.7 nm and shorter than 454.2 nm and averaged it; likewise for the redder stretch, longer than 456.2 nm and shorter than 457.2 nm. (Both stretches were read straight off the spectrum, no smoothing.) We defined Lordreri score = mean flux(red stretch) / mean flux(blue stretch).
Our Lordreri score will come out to 1.17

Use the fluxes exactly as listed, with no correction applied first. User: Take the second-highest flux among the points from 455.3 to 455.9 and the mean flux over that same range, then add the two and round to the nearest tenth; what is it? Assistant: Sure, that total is 13.1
